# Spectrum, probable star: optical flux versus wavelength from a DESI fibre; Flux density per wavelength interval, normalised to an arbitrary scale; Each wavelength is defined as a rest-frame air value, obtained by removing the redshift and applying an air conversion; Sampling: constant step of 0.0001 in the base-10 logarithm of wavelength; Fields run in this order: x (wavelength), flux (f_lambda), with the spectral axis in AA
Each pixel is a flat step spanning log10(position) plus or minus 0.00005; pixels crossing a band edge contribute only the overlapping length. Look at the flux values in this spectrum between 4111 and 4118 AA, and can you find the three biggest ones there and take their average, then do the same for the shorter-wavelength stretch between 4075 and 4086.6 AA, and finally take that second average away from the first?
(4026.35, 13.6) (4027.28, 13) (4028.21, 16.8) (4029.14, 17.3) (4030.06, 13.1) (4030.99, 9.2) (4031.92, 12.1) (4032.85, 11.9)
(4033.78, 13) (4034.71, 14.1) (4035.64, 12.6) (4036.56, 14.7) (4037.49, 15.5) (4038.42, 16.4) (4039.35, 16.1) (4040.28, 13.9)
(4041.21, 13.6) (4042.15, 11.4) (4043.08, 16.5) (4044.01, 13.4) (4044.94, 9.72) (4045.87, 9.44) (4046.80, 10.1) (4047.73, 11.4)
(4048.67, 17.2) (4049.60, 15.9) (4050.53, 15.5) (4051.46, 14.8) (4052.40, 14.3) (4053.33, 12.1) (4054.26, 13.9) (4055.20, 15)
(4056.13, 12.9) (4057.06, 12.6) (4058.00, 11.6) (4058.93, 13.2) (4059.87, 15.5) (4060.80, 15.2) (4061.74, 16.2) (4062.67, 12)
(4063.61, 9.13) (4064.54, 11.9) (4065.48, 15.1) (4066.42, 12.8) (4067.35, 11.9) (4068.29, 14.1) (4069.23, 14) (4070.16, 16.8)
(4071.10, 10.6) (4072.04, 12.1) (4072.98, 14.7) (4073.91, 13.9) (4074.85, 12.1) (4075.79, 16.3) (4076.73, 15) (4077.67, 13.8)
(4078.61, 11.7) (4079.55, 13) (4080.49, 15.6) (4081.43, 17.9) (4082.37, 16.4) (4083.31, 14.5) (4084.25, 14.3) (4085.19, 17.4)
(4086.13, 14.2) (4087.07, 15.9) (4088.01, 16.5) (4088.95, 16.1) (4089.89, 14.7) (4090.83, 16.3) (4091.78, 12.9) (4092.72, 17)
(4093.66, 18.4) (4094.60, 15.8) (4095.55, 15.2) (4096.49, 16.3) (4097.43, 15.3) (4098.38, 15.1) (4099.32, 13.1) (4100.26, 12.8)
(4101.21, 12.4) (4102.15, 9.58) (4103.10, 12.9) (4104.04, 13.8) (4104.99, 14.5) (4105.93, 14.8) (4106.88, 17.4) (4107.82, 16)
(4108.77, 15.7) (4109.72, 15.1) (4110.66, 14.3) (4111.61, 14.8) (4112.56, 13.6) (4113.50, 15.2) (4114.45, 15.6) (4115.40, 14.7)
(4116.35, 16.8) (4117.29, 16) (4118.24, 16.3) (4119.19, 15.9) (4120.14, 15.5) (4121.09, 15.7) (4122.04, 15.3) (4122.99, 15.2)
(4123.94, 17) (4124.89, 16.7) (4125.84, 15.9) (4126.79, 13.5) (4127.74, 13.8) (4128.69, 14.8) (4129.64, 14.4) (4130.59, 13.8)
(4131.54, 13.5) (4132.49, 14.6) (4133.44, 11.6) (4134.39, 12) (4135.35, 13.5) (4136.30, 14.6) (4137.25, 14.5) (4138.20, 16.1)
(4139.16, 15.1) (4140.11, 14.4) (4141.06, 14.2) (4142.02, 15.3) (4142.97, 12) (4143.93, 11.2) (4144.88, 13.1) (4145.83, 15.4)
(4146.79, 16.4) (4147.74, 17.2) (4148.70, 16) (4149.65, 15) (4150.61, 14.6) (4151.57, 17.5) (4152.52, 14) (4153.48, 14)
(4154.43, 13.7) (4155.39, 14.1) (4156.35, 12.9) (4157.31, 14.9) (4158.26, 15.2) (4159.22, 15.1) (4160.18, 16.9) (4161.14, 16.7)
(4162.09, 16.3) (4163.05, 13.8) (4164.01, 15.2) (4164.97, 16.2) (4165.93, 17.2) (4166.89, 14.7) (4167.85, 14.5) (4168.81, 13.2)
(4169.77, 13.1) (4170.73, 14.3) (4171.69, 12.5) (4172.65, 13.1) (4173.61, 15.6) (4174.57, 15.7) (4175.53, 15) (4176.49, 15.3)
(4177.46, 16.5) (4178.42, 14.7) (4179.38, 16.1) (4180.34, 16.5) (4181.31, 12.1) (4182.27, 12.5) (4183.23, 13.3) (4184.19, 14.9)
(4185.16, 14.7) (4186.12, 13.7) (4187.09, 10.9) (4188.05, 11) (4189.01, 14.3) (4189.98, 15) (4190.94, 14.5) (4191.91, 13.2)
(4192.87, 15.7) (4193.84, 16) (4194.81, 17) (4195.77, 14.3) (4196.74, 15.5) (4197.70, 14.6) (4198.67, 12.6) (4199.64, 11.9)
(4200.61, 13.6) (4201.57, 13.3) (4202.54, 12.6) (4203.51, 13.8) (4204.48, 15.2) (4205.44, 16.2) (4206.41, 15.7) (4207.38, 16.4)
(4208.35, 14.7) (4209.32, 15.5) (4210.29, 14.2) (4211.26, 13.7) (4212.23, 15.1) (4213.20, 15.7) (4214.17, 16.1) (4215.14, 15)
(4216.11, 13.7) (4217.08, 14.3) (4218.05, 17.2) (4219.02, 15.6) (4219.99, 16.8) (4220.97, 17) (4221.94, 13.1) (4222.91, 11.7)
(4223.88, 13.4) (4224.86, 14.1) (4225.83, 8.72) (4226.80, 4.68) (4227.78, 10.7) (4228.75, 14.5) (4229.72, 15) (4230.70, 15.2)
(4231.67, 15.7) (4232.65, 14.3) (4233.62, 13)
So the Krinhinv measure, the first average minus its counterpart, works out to -1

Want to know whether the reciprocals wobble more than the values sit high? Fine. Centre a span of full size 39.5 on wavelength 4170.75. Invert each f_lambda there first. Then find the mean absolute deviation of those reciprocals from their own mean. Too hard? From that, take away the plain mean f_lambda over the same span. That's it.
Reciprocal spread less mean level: -14.6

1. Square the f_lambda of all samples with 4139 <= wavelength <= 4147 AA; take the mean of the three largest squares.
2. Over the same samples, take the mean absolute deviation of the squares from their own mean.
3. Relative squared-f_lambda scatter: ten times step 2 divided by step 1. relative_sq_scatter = 1.5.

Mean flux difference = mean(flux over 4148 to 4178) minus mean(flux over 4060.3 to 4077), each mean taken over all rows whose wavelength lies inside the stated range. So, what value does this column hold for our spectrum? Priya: 1.4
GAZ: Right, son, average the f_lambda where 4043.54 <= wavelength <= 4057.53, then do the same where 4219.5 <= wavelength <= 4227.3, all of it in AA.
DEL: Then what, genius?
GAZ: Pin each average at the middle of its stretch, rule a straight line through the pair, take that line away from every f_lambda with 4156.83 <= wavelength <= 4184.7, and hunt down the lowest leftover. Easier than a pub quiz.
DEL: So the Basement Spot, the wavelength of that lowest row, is 4181.31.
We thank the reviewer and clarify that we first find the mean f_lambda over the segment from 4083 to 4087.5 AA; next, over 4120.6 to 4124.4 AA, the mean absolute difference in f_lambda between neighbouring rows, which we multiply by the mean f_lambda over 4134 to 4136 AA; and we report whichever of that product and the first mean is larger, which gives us 15.3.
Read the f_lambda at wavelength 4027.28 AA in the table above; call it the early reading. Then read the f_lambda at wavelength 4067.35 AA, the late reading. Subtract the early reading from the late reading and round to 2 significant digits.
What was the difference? -1.1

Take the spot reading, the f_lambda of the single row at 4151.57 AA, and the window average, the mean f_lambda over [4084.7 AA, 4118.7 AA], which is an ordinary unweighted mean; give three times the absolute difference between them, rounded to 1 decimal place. 7.3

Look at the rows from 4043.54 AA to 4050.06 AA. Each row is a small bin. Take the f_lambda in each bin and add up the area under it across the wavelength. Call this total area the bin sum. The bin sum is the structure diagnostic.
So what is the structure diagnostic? 81.2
